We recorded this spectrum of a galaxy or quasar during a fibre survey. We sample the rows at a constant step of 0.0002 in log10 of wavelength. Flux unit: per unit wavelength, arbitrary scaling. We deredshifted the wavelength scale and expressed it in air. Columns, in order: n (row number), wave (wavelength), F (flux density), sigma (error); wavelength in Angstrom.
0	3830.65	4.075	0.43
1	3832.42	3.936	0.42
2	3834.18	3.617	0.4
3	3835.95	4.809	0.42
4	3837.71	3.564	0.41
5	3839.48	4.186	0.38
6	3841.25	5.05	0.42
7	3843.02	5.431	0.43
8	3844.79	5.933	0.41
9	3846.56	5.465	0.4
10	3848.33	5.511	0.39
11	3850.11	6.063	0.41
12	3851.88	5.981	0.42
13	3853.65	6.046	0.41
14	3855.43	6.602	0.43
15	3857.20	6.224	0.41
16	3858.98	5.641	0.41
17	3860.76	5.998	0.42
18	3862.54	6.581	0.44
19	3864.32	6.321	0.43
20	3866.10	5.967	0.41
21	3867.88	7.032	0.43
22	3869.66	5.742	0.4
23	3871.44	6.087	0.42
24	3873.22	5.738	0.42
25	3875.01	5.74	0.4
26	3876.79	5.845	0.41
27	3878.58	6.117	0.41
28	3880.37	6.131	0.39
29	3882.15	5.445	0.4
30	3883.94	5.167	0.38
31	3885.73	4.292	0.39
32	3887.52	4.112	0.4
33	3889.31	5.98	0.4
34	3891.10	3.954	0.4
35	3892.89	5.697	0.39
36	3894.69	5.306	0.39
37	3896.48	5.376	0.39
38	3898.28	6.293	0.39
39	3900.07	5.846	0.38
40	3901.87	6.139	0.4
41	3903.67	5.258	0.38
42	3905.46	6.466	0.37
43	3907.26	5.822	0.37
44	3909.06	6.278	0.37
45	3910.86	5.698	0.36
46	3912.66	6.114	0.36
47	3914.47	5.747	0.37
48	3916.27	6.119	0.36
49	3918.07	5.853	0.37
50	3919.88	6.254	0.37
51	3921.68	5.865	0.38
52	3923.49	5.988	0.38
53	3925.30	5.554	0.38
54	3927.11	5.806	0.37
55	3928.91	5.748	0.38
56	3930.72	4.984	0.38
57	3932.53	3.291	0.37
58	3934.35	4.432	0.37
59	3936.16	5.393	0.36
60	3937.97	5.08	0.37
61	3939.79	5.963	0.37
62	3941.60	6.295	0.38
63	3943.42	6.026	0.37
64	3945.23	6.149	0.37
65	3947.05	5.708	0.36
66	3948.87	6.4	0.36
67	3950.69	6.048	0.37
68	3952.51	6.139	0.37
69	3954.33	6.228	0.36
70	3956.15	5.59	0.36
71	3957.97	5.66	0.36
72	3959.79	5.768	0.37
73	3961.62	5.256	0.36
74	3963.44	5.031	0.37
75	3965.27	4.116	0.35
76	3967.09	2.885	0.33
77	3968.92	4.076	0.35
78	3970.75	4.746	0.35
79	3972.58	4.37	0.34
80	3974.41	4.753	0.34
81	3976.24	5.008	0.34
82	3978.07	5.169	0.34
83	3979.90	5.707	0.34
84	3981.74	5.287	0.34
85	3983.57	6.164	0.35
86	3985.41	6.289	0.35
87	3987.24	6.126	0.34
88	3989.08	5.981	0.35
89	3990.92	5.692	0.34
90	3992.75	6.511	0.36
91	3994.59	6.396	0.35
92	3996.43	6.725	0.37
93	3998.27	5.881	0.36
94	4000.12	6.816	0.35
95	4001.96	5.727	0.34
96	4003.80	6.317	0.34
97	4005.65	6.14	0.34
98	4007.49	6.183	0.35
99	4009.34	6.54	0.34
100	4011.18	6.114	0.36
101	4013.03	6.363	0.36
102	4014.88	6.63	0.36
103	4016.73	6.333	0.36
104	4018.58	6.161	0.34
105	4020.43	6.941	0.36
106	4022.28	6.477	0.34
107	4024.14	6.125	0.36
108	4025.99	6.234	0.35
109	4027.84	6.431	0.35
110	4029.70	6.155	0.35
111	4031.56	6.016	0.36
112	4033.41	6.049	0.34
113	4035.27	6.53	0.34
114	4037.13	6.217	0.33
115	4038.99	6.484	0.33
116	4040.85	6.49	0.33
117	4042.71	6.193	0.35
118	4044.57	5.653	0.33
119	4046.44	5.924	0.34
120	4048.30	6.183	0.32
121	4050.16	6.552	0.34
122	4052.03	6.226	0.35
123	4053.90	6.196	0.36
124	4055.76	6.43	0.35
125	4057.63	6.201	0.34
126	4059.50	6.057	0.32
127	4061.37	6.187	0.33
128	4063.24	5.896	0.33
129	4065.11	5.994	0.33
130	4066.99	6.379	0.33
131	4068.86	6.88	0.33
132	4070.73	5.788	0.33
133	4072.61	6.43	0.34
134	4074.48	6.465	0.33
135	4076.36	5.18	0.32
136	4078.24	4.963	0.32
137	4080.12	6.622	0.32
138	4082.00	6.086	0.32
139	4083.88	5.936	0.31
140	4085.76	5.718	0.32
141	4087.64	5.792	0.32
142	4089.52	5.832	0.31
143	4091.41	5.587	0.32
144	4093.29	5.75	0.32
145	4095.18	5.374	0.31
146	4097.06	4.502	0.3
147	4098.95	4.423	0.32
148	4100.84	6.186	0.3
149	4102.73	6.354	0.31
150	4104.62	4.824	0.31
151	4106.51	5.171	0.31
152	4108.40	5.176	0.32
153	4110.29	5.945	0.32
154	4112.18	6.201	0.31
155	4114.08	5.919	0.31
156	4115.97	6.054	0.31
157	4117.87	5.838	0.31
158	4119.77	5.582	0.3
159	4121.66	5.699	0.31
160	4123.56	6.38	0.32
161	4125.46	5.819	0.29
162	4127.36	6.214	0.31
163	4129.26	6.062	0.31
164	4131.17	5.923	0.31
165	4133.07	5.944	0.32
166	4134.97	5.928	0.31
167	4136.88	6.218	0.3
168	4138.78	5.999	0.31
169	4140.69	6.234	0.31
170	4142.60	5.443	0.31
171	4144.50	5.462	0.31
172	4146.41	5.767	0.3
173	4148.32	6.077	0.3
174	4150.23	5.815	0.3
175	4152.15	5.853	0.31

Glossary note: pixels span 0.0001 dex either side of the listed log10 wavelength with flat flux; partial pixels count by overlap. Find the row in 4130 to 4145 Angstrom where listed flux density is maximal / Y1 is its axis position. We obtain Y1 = 4140.69 Angstrom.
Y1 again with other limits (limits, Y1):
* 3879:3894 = 3880.37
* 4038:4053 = 4050.16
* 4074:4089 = 4080.12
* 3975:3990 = 3985.41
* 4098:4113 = 4102.73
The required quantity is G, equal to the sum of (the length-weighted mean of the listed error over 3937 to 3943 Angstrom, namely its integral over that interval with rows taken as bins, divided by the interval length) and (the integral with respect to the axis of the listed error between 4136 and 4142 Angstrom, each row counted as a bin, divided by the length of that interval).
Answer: 0.680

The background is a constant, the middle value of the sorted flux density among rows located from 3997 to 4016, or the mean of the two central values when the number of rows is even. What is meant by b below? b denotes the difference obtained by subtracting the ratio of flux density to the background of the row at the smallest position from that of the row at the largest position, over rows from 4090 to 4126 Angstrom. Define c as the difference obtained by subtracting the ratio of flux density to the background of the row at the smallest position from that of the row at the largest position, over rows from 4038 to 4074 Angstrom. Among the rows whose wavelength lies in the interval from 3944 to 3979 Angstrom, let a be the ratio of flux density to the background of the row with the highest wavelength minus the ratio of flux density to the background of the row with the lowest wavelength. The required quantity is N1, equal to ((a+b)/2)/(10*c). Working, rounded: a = -0.16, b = 0.04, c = -0.01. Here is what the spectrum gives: 0.69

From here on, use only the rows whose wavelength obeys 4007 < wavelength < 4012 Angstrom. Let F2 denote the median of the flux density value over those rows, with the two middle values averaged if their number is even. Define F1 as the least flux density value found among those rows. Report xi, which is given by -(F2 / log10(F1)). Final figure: -7.86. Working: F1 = 6.114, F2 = 6.18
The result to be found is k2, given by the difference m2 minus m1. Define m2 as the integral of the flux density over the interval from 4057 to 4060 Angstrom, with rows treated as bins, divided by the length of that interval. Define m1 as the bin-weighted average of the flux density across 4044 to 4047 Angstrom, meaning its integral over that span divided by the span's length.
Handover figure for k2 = 0.4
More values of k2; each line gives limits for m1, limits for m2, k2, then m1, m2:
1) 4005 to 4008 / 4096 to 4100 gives -1.6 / 6.2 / 4.5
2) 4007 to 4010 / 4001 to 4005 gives -0.3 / 6.4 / 6.0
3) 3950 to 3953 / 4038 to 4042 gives 0.4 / 6.1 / 6.5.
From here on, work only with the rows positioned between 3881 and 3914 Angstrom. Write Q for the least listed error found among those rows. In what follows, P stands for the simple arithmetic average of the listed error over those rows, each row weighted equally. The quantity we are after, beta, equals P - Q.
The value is 0.024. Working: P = 0.384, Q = 0.36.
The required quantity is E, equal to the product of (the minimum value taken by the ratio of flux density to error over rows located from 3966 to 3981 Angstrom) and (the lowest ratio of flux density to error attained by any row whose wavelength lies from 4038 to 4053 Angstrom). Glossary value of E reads 150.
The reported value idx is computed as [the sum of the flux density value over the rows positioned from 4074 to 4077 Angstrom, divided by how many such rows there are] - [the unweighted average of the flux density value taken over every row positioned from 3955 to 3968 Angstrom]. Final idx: 0.92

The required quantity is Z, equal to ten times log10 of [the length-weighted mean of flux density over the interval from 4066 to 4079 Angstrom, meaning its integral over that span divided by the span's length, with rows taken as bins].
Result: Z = 7.80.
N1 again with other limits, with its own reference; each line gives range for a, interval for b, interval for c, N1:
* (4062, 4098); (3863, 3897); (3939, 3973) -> 0.07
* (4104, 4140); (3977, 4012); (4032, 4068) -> 0.32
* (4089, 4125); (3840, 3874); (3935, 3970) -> -0.05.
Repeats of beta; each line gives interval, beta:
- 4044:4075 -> 0.015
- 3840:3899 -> 0.028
